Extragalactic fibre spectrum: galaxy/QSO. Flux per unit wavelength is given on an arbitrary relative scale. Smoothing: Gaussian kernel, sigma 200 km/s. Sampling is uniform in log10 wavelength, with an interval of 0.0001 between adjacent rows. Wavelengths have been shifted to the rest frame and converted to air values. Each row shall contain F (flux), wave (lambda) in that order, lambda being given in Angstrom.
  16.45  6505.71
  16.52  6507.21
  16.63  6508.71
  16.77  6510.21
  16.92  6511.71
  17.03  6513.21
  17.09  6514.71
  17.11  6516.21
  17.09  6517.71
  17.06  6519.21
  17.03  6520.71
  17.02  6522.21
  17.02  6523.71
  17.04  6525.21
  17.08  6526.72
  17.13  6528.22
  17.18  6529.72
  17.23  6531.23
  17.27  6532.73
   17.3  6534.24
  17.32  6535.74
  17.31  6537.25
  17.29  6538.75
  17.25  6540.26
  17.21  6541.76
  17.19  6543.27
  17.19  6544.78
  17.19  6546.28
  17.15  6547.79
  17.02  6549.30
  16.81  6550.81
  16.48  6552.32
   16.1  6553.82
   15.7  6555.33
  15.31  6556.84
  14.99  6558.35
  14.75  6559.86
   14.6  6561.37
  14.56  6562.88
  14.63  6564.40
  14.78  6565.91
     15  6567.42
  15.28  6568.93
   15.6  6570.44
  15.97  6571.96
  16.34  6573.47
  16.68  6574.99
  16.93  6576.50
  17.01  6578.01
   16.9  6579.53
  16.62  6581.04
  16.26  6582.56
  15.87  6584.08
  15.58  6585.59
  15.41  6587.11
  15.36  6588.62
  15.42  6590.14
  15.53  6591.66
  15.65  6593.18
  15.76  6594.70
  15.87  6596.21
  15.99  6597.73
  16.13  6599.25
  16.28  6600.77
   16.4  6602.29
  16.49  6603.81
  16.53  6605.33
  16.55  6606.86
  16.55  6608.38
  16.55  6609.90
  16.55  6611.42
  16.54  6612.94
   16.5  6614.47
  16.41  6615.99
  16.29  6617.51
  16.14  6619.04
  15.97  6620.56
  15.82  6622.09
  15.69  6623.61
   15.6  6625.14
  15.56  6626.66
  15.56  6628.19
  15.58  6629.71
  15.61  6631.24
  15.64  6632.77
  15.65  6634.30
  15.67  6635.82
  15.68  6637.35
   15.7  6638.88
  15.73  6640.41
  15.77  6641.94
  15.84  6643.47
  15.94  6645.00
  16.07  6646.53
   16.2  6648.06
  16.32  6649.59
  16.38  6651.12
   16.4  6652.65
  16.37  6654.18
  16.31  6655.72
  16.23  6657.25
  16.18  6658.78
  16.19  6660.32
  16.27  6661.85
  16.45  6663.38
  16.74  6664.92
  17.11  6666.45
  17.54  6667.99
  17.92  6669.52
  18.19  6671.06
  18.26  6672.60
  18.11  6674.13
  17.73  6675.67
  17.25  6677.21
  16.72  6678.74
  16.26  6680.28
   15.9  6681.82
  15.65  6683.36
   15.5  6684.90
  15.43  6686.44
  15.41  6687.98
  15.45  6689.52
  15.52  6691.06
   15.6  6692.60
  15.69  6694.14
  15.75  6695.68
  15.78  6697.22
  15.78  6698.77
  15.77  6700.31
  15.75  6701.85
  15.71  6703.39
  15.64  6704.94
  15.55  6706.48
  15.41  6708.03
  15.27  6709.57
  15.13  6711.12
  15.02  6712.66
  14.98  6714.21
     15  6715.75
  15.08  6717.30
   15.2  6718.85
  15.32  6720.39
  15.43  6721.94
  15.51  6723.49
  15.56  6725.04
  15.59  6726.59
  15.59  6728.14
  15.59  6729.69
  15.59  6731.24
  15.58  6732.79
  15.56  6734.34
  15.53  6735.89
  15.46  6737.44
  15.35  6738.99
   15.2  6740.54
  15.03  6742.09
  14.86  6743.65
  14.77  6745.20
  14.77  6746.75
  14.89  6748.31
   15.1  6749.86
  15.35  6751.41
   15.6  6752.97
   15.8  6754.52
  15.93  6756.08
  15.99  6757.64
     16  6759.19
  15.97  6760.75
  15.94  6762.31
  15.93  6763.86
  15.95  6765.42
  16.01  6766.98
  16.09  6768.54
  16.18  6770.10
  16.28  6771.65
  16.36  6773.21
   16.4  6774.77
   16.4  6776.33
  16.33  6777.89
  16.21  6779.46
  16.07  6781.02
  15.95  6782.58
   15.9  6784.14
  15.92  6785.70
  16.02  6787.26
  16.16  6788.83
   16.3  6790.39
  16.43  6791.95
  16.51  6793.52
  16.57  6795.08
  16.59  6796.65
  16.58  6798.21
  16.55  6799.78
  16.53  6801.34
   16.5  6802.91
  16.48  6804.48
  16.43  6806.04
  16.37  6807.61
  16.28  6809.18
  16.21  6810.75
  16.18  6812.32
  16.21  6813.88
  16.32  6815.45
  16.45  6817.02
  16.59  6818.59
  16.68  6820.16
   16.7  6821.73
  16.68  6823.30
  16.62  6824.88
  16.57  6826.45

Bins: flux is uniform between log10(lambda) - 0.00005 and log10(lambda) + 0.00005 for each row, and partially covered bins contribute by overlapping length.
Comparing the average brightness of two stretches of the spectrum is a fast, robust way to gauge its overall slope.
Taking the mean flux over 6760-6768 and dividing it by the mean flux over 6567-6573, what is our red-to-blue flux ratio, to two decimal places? 1.03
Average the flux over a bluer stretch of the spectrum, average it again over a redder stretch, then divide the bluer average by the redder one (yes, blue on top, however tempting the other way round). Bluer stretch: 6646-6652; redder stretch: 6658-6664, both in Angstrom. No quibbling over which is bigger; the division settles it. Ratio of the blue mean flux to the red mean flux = 1.00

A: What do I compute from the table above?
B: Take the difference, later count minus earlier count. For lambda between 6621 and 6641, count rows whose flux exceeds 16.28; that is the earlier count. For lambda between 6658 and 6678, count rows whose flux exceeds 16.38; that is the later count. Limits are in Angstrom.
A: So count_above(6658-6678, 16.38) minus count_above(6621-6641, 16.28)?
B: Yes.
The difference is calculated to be 10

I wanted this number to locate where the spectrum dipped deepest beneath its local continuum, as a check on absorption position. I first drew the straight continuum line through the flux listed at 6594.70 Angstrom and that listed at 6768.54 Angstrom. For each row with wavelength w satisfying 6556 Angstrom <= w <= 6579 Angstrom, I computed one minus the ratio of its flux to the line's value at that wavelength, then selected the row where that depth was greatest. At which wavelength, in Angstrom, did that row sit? 6562.88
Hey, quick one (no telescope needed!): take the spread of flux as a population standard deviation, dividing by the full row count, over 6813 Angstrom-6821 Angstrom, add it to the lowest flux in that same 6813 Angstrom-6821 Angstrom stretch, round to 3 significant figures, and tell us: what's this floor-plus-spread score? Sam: 16.4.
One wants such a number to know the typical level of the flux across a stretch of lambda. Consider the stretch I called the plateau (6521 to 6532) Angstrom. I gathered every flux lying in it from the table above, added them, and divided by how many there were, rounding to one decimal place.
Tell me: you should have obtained 17.1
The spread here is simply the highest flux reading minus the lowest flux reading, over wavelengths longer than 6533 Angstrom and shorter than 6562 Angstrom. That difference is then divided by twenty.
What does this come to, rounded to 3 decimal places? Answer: 0.136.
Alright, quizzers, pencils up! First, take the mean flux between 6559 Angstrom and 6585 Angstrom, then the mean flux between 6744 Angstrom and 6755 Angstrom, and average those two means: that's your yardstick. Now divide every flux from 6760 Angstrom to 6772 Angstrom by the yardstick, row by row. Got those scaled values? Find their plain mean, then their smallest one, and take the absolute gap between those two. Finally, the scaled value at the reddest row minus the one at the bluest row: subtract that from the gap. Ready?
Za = -0.013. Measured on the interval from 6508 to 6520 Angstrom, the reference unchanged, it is -0.006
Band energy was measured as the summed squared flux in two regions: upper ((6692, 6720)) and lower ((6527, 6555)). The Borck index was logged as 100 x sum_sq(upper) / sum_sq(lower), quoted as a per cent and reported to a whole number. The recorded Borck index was 82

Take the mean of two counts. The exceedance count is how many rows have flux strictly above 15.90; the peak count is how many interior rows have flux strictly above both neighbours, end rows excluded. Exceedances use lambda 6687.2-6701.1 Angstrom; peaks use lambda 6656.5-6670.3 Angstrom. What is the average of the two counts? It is 0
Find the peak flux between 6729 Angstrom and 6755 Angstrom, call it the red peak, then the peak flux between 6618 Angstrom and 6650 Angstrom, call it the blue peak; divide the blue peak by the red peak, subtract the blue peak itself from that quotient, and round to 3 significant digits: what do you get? -15.3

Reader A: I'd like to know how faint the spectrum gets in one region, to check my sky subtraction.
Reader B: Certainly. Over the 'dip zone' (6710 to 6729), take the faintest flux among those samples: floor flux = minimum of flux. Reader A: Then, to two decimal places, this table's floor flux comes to 14.98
